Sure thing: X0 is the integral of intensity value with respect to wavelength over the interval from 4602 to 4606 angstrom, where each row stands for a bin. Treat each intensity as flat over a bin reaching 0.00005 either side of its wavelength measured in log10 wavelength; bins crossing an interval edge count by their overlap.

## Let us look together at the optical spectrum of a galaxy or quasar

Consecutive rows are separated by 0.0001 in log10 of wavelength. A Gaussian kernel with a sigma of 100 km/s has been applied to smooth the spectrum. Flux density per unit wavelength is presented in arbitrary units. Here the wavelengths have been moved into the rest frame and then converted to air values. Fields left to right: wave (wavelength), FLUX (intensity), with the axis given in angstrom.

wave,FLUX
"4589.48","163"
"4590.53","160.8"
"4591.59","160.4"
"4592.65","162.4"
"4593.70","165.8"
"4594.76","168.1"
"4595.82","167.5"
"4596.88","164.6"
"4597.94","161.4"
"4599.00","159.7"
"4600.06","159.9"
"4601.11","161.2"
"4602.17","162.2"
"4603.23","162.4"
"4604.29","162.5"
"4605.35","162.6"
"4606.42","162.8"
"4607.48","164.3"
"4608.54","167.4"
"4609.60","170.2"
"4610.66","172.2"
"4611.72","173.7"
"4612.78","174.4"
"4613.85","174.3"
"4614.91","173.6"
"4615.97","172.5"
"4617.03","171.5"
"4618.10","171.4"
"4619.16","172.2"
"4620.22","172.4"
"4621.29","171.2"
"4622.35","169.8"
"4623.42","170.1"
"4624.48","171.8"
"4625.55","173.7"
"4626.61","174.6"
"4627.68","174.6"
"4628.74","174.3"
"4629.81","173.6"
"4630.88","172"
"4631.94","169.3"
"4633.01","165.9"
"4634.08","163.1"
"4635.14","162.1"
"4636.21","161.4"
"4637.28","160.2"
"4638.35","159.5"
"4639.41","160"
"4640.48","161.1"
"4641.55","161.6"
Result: 648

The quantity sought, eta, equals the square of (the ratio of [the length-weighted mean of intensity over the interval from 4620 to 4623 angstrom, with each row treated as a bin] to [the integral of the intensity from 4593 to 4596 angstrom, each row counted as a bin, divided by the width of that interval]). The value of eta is 1.04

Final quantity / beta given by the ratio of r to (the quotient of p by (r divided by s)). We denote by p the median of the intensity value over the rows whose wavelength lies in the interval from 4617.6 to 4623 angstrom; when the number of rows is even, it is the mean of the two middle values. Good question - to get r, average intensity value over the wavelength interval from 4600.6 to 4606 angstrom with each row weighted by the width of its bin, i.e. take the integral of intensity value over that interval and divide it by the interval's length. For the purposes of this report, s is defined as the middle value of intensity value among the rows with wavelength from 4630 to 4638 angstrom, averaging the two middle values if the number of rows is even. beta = 0.94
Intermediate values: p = 171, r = 162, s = 163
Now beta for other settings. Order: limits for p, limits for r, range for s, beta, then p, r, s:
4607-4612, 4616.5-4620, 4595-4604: 1.07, 170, 172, 162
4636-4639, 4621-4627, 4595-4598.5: 1.12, 160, 172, 165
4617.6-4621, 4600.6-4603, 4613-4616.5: 0.88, 172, 162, 174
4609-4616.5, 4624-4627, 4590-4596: 1.05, 174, 173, 164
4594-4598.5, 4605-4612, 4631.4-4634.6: 1.02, 166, 167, 166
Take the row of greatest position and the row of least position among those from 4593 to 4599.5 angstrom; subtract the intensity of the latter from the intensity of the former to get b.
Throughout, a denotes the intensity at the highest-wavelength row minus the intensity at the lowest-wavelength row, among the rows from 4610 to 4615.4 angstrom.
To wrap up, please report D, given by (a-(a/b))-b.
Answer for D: 8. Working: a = 1.4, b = -6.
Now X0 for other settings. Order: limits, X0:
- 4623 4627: 691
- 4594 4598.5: 743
